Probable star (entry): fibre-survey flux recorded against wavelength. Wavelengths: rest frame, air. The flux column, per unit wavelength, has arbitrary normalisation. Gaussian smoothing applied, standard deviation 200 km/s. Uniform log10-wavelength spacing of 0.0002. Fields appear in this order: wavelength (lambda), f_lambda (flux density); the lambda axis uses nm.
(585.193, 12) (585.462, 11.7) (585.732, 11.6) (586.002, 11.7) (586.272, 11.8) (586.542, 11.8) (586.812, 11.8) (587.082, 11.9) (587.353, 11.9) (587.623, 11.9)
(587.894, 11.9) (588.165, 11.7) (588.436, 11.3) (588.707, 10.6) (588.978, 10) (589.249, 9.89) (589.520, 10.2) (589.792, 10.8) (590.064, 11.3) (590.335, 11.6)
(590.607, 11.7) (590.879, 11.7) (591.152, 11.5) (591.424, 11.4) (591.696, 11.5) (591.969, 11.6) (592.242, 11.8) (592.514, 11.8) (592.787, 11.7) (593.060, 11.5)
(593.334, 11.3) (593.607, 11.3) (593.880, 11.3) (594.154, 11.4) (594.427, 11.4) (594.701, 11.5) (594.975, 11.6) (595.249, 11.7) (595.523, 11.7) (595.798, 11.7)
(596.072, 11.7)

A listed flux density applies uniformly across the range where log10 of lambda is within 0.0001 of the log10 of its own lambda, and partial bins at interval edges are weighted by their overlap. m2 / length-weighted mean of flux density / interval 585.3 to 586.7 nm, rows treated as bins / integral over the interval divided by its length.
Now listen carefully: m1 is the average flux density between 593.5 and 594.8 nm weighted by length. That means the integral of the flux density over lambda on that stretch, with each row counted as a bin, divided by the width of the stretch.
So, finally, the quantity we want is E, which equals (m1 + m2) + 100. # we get 123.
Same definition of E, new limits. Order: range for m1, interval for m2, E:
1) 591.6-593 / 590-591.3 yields 123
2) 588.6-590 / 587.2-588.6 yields 122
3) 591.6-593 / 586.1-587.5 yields 124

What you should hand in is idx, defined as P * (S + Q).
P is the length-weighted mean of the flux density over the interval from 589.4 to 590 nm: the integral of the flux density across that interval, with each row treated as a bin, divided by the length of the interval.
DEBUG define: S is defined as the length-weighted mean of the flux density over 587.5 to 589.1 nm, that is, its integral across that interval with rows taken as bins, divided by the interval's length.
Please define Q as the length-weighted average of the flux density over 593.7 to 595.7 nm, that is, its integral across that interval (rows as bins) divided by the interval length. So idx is 241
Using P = 10.59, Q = 11.5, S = 11.2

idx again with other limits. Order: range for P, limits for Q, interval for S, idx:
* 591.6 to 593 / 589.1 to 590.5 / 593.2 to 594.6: 258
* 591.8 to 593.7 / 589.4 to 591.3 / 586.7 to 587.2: 268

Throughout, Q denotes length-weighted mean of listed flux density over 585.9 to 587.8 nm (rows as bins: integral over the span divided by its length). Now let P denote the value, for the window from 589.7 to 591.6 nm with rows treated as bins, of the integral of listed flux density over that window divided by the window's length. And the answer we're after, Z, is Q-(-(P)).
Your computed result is 23.3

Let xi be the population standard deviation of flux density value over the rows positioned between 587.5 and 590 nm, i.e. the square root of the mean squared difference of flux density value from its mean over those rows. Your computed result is 0.76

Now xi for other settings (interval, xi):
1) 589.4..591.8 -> 0.47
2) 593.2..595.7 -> 0.16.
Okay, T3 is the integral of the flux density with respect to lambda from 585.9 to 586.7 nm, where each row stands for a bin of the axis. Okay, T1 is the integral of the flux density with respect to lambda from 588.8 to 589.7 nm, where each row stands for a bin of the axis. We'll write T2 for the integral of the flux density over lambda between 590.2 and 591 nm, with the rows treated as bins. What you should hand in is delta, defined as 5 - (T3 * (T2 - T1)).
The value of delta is 3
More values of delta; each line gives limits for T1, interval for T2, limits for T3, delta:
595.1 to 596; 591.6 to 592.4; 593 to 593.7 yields 15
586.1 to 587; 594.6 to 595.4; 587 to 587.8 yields 18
